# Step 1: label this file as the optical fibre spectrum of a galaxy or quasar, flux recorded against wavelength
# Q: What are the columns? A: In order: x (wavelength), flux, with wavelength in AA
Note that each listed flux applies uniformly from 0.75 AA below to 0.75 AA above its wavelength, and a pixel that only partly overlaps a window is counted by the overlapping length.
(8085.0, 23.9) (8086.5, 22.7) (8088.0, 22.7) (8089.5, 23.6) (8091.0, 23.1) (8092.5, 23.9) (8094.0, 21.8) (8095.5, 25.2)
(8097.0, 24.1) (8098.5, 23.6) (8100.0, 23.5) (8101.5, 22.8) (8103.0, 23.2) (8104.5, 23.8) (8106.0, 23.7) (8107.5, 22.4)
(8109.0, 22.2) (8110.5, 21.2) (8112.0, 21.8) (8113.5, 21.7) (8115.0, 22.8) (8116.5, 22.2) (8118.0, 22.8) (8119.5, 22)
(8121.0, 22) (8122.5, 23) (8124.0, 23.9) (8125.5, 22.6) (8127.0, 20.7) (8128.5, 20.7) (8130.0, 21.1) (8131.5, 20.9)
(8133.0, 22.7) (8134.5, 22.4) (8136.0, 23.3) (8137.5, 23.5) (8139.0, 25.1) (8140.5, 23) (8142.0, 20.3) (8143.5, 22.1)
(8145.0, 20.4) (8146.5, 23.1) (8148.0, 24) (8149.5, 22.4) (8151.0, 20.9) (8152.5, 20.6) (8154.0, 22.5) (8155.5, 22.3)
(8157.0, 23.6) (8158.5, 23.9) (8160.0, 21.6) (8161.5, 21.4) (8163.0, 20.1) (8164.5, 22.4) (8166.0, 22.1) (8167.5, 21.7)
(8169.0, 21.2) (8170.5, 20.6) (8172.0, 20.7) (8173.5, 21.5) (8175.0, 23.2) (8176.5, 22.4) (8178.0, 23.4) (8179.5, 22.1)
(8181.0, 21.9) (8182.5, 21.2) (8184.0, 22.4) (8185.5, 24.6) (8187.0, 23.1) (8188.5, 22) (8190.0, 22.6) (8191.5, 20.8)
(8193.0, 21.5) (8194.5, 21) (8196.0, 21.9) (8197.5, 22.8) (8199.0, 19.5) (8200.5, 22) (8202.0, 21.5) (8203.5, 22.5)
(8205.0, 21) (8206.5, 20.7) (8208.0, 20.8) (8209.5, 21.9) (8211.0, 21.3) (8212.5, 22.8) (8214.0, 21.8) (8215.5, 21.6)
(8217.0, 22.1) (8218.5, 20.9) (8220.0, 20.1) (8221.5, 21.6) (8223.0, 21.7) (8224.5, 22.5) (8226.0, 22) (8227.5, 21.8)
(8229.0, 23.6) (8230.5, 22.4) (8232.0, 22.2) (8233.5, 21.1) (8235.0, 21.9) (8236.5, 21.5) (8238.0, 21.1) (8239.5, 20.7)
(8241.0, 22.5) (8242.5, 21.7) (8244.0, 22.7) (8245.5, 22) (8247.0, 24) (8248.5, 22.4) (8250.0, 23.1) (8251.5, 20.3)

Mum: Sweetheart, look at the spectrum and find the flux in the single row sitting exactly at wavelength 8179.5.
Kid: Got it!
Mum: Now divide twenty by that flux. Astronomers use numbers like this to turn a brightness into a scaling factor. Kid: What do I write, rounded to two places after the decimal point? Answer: 0.90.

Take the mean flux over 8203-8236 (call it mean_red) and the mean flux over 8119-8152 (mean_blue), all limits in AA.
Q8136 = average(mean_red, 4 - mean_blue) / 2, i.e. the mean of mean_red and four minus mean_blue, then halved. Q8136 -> 0.87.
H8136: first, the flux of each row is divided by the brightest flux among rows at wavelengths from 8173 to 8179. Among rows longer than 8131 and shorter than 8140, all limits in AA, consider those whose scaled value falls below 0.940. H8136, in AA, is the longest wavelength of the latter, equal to 8131.5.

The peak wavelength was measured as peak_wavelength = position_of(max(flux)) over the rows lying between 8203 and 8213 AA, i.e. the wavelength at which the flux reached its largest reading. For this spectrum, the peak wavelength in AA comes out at 8212.5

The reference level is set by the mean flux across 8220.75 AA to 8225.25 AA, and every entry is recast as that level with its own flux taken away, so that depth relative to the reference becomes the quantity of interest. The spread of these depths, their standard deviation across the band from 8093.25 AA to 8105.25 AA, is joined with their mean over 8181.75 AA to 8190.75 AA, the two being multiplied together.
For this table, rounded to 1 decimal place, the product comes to -0.7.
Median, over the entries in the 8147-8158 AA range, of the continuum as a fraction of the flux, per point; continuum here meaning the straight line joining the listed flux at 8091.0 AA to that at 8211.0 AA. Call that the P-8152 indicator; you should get 0.992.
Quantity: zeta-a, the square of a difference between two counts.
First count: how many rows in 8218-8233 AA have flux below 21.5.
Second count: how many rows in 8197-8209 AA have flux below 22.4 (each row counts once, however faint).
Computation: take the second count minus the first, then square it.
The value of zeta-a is 16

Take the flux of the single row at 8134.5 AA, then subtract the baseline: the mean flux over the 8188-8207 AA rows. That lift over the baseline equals 0.9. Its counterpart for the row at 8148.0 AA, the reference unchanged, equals 2.5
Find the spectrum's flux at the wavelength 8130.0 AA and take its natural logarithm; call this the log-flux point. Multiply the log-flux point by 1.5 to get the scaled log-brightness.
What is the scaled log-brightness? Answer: 4.57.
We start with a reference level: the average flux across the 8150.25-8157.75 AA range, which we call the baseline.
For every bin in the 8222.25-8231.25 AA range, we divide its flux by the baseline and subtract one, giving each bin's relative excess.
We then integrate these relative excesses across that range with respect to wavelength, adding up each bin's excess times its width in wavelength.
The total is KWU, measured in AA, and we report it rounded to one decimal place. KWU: 0.1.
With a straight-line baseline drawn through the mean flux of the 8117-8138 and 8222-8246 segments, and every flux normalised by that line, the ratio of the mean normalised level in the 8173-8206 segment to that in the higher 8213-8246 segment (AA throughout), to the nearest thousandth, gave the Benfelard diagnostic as 1.006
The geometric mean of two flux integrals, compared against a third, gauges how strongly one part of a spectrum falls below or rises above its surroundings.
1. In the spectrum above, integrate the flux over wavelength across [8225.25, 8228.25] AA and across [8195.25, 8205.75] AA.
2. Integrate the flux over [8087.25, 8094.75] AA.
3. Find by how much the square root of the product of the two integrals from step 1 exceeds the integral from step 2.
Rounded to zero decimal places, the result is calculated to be -51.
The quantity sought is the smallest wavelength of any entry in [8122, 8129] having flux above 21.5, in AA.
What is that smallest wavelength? 8122.5 AA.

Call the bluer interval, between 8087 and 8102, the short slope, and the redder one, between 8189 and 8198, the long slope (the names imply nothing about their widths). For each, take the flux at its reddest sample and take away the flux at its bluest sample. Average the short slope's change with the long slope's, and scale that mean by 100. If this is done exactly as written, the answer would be 15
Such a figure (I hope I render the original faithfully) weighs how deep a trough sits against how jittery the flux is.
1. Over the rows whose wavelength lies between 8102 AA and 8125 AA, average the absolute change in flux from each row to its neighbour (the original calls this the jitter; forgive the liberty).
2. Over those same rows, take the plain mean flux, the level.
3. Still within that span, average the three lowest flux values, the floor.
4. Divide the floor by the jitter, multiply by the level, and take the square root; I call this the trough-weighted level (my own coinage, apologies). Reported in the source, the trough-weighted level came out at 27.7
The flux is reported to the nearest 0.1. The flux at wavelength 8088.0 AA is 22.7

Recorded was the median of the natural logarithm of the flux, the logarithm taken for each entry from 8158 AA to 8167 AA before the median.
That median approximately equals 3.08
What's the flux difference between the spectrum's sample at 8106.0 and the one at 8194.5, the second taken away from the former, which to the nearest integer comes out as 3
